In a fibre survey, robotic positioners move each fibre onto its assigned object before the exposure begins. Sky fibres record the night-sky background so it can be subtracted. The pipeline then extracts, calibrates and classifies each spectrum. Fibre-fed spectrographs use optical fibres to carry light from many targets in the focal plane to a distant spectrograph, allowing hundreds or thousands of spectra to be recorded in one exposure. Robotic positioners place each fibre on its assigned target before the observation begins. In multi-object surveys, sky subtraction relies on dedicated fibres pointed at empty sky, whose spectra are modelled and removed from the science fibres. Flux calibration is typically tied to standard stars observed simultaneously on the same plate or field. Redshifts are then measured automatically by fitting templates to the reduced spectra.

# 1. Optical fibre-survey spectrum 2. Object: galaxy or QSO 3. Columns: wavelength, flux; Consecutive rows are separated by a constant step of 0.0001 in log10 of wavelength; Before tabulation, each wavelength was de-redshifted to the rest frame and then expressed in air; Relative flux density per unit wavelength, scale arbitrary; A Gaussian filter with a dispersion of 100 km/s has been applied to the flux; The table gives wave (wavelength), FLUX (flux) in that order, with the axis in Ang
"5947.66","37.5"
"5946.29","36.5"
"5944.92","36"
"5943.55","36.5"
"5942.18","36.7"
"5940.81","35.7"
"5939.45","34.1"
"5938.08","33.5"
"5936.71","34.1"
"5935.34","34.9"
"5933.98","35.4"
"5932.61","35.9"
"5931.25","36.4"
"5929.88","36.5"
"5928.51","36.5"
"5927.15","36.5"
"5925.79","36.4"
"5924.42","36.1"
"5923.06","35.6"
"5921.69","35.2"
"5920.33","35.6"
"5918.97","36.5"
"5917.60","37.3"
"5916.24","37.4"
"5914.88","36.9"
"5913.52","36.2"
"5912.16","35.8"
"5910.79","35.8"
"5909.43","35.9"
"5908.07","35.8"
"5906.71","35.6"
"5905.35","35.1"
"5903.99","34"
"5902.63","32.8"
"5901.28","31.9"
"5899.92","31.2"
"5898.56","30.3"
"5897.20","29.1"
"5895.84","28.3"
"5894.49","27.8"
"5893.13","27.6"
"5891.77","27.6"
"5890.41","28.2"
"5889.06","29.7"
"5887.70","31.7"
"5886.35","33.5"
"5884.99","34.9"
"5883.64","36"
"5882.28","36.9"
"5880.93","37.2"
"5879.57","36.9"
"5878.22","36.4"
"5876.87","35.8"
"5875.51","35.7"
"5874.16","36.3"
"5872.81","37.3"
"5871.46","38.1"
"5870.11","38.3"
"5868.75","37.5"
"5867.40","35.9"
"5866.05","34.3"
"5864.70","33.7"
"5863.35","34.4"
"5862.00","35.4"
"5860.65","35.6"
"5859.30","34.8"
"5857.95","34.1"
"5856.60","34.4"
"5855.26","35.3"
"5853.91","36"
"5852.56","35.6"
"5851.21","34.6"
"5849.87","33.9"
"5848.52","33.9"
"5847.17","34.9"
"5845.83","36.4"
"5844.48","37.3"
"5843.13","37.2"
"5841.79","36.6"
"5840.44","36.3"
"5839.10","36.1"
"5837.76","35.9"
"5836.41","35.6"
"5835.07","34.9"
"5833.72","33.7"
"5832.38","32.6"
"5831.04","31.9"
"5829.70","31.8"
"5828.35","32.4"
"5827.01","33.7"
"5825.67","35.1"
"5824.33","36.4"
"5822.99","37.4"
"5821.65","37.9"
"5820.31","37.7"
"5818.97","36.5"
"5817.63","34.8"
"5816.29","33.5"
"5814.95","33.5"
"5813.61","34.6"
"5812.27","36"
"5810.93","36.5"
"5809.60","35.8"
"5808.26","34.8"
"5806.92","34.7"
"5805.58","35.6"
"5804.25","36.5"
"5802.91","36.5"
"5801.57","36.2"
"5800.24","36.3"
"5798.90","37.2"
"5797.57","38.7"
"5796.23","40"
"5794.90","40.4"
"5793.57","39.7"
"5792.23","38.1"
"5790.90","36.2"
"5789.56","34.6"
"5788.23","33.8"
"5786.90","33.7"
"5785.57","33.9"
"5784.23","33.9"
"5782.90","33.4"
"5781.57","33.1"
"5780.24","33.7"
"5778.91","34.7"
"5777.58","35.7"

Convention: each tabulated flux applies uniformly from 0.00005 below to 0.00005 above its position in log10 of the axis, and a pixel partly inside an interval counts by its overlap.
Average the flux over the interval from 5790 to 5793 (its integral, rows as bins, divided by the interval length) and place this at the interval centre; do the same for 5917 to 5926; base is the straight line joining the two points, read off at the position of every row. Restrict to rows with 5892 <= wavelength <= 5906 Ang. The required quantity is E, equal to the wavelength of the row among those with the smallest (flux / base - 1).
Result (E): 5893.13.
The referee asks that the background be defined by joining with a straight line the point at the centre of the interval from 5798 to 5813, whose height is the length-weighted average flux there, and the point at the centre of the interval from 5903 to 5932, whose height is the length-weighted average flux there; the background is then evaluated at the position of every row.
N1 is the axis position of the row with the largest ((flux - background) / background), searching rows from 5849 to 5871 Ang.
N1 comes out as 5870.11 Ang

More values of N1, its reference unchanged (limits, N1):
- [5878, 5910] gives 5880.93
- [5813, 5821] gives 5820.31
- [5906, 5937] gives 5916.24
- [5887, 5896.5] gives 5887.70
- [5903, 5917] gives 5916.24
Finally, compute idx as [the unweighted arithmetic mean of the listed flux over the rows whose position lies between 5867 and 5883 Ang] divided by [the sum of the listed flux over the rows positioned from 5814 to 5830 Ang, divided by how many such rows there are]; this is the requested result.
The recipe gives 1.05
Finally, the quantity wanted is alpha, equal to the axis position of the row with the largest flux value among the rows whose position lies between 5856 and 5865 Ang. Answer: 5860.65 Ang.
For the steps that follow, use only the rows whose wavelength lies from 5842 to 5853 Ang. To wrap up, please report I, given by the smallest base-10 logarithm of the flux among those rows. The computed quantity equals 1.53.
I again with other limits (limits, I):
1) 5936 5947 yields 1.53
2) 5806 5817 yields 1.53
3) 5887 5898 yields 1.44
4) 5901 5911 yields 1.50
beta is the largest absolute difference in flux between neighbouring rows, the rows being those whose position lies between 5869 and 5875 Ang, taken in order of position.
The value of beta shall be 1.0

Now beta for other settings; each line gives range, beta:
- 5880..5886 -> 1.1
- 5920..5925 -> 0.5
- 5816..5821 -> 1.7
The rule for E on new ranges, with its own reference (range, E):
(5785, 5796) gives 5786.90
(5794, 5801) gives 5800.24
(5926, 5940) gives 5938.08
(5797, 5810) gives 5806.92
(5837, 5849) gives 5848.52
